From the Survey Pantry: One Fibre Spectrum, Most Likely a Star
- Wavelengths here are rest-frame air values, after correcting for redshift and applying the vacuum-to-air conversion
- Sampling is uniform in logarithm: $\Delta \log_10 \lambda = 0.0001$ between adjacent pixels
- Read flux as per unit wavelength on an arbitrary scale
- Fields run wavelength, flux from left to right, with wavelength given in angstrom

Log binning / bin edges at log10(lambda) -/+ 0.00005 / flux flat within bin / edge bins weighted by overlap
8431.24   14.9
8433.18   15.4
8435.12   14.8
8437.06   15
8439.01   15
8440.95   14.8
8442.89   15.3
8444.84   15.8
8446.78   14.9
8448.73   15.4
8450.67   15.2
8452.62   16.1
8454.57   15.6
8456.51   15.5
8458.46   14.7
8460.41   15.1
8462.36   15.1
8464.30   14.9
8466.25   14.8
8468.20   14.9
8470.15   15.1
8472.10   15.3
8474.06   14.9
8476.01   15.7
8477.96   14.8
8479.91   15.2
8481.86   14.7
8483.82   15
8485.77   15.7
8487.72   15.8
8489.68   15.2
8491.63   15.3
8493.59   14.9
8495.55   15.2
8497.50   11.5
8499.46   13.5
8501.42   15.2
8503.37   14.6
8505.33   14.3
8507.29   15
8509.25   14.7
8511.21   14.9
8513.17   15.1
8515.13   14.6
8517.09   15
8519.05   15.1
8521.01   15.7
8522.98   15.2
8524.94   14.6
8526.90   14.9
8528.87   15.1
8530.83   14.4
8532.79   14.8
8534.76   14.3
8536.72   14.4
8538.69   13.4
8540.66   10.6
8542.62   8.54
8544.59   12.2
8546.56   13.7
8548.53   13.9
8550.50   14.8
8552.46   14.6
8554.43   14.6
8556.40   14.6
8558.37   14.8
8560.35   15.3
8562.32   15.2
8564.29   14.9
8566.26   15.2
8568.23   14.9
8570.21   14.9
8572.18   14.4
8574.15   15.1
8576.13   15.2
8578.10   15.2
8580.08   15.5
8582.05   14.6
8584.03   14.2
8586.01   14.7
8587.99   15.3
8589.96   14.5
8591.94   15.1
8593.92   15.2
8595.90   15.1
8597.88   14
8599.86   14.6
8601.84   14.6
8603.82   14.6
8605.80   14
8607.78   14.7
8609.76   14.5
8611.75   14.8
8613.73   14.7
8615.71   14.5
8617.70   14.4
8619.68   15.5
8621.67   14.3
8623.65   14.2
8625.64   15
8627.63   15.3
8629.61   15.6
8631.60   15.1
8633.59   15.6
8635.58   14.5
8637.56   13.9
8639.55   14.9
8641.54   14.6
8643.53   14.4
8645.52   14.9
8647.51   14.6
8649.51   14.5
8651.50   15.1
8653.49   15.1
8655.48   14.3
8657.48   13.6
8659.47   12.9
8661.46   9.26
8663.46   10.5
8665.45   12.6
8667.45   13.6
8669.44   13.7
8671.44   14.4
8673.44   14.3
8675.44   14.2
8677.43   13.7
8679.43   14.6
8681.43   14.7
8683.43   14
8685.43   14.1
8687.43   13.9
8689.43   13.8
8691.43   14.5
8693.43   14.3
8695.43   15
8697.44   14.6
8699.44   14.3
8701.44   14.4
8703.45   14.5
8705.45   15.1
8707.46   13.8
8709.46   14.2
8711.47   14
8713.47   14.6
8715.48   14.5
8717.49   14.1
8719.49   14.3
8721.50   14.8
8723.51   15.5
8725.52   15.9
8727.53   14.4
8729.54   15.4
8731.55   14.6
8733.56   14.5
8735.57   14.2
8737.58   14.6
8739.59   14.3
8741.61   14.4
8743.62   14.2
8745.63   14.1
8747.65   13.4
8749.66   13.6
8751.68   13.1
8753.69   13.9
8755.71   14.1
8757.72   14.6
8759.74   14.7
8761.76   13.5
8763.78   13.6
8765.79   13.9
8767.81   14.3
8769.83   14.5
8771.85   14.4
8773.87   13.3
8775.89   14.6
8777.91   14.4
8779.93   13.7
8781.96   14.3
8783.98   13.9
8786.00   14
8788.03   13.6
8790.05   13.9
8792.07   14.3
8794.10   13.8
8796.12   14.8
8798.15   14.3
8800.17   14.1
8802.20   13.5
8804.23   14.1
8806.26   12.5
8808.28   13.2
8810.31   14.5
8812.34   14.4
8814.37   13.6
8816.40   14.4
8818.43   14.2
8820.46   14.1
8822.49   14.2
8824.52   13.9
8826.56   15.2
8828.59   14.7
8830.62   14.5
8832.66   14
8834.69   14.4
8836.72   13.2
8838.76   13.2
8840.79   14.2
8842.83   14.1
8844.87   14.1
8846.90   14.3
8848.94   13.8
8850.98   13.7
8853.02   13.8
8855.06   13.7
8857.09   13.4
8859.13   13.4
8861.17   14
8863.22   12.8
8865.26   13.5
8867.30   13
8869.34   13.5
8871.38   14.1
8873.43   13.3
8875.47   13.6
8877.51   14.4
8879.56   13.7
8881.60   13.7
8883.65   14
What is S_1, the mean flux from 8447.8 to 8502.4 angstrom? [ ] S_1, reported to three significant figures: 15.0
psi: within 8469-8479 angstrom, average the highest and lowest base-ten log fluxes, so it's 1.18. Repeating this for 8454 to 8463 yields 1.18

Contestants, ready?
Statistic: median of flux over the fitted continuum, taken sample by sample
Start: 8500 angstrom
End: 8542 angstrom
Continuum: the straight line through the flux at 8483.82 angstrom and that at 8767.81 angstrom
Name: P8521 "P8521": 0.99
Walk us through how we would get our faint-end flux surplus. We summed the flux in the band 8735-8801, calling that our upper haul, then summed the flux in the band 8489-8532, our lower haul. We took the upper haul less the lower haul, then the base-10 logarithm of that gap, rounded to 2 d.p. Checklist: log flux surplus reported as 2.15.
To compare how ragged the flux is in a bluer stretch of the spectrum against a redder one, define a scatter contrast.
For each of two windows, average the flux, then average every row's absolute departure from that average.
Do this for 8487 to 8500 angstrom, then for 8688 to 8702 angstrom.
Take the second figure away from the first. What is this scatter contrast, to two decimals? 0.89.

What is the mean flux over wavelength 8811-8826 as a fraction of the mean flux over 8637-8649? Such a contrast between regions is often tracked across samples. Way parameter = 0.97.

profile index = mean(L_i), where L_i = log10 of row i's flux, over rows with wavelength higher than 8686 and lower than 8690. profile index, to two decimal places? 1.14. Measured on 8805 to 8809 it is 1.11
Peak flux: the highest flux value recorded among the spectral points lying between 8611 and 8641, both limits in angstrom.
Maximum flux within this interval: 15.6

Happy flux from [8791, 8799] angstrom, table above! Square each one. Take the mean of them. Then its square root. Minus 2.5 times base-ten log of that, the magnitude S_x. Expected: -2.89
